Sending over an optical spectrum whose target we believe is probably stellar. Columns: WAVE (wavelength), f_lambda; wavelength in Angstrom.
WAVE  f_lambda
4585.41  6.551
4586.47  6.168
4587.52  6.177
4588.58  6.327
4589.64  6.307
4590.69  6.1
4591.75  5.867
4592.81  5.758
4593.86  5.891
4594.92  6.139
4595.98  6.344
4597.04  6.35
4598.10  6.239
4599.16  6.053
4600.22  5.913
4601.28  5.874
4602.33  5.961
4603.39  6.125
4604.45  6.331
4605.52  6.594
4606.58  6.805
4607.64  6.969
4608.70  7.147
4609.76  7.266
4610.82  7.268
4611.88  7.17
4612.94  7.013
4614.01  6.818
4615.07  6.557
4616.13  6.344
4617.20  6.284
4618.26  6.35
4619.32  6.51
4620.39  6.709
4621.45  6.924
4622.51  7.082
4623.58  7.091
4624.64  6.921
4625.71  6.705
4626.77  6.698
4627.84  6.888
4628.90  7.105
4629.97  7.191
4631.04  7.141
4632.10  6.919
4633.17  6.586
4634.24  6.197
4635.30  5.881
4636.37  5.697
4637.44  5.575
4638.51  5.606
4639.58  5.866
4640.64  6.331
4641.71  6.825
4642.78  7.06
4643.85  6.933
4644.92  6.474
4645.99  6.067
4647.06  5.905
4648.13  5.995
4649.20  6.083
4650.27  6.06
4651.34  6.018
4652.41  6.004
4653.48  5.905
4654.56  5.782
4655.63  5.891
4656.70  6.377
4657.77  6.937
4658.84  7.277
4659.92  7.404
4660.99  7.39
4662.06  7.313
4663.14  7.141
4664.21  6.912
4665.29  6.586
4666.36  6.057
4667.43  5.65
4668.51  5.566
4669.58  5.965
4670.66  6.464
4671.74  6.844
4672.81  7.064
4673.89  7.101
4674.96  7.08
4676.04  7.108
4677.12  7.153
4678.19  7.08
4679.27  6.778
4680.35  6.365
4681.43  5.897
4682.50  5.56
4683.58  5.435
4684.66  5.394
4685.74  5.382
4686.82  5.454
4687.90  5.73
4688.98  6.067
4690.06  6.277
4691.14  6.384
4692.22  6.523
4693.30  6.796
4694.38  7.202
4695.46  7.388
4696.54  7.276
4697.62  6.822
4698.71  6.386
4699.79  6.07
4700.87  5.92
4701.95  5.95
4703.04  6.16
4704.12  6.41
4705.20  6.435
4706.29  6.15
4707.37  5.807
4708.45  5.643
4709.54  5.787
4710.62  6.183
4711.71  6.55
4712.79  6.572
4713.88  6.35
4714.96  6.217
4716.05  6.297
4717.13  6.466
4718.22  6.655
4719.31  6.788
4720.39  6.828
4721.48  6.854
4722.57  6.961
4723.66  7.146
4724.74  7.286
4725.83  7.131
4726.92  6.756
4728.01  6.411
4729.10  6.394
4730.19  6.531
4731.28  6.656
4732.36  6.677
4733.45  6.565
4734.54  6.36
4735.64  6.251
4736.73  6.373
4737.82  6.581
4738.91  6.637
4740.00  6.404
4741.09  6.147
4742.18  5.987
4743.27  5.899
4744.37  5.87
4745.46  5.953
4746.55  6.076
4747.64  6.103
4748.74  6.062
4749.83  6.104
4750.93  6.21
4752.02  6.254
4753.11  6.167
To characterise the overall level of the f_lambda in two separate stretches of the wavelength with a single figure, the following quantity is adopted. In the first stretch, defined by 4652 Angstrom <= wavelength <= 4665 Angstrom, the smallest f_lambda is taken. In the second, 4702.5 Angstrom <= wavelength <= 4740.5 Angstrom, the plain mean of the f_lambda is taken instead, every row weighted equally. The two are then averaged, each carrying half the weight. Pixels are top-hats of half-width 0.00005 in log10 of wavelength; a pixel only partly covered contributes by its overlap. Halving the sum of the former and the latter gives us 6.14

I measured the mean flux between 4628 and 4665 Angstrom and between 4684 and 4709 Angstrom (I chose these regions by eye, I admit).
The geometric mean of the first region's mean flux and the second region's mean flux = 6.35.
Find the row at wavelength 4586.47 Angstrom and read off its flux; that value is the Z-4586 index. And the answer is 6.168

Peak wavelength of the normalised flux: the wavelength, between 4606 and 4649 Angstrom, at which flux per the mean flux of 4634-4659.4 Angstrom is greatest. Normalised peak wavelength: 4610.82 Angstrom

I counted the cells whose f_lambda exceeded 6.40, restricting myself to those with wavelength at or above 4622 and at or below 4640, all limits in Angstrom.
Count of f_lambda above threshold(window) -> 11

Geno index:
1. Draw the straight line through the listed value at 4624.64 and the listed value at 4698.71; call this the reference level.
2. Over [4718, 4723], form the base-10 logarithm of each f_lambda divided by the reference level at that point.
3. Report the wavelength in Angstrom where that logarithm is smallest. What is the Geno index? 4718.22 Angstrom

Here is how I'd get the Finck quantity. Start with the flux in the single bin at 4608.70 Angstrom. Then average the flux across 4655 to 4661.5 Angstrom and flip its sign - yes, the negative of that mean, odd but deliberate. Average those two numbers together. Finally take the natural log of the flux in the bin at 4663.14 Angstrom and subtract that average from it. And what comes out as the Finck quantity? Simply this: 1.8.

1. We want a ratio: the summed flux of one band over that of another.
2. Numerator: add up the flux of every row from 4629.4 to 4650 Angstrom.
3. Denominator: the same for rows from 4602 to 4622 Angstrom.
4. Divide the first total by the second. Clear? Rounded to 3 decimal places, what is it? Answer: 0.946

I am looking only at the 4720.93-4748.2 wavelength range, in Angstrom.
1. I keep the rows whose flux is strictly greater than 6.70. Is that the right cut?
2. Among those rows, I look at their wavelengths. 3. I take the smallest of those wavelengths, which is 4721.48 Angstrom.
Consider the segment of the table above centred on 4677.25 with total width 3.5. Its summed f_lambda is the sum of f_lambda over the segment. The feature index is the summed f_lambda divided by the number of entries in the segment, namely 7.1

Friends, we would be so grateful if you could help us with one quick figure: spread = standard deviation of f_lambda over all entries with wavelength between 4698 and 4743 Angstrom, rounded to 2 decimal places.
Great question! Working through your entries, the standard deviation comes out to 0.37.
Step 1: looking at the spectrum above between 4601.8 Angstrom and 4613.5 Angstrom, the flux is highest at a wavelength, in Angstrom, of 4610.82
